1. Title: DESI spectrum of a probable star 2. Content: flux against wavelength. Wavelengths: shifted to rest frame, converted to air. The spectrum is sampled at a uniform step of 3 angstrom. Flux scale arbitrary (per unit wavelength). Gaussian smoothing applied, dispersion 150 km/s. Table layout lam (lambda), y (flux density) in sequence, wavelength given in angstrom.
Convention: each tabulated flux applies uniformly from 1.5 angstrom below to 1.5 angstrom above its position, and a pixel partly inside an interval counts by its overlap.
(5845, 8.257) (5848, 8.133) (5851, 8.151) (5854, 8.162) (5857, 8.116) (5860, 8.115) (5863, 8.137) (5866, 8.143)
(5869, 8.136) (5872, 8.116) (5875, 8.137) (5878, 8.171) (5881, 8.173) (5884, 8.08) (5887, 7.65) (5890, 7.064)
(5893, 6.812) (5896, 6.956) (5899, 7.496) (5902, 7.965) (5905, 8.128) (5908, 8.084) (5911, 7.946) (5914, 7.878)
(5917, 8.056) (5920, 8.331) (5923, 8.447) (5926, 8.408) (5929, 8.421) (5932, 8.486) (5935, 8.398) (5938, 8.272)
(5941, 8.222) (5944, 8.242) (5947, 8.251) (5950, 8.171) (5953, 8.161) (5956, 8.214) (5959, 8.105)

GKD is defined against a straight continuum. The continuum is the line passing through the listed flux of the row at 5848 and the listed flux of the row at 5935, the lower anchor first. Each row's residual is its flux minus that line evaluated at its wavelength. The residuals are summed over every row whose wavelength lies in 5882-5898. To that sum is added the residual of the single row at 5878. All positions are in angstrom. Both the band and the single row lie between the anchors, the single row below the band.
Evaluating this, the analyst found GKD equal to -5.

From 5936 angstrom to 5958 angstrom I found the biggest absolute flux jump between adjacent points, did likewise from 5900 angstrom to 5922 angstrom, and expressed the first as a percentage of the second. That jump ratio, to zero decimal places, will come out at 29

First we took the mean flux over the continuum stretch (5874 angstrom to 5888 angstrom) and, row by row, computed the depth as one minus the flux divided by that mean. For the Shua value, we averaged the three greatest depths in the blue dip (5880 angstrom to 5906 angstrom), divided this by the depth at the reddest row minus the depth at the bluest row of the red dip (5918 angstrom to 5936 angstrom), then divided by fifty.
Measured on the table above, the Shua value -0.33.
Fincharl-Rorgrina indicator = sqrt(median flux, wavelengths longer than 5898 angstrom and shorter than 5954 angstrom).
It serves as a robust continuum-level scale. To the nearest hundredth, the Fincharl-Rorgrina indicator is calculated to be 2.87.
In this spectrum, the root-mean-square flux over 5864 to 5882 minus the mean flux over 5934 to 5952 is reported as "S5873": -0.11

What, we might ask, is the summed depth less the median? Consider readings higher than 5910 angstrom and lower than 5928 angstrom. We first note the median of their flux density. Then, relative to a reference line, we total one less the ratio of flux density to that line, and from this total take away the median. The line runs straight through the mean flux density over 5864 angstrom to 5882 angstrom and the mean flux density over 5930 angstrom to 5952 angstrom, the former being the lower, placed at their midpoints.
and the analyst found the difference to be -8.15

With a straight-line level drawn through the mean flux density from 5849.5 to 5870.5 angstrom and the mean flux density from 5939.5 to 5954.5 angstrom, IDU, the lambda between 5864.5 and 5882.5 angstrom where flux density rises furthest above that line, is 5878 angstrom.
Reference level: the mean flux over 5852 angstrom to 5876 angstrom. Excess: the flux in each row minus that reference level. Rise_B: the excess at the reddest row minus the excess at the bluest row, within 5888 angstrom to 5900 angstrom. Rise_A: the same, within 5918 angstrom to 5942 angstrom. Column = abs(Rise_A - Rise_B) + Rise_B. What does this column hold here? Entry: 1.0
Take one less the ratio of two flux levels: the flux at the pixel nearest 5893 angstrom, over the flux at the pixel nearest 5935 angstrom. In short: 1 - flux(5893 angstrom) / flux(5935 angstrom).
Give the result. 0.19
